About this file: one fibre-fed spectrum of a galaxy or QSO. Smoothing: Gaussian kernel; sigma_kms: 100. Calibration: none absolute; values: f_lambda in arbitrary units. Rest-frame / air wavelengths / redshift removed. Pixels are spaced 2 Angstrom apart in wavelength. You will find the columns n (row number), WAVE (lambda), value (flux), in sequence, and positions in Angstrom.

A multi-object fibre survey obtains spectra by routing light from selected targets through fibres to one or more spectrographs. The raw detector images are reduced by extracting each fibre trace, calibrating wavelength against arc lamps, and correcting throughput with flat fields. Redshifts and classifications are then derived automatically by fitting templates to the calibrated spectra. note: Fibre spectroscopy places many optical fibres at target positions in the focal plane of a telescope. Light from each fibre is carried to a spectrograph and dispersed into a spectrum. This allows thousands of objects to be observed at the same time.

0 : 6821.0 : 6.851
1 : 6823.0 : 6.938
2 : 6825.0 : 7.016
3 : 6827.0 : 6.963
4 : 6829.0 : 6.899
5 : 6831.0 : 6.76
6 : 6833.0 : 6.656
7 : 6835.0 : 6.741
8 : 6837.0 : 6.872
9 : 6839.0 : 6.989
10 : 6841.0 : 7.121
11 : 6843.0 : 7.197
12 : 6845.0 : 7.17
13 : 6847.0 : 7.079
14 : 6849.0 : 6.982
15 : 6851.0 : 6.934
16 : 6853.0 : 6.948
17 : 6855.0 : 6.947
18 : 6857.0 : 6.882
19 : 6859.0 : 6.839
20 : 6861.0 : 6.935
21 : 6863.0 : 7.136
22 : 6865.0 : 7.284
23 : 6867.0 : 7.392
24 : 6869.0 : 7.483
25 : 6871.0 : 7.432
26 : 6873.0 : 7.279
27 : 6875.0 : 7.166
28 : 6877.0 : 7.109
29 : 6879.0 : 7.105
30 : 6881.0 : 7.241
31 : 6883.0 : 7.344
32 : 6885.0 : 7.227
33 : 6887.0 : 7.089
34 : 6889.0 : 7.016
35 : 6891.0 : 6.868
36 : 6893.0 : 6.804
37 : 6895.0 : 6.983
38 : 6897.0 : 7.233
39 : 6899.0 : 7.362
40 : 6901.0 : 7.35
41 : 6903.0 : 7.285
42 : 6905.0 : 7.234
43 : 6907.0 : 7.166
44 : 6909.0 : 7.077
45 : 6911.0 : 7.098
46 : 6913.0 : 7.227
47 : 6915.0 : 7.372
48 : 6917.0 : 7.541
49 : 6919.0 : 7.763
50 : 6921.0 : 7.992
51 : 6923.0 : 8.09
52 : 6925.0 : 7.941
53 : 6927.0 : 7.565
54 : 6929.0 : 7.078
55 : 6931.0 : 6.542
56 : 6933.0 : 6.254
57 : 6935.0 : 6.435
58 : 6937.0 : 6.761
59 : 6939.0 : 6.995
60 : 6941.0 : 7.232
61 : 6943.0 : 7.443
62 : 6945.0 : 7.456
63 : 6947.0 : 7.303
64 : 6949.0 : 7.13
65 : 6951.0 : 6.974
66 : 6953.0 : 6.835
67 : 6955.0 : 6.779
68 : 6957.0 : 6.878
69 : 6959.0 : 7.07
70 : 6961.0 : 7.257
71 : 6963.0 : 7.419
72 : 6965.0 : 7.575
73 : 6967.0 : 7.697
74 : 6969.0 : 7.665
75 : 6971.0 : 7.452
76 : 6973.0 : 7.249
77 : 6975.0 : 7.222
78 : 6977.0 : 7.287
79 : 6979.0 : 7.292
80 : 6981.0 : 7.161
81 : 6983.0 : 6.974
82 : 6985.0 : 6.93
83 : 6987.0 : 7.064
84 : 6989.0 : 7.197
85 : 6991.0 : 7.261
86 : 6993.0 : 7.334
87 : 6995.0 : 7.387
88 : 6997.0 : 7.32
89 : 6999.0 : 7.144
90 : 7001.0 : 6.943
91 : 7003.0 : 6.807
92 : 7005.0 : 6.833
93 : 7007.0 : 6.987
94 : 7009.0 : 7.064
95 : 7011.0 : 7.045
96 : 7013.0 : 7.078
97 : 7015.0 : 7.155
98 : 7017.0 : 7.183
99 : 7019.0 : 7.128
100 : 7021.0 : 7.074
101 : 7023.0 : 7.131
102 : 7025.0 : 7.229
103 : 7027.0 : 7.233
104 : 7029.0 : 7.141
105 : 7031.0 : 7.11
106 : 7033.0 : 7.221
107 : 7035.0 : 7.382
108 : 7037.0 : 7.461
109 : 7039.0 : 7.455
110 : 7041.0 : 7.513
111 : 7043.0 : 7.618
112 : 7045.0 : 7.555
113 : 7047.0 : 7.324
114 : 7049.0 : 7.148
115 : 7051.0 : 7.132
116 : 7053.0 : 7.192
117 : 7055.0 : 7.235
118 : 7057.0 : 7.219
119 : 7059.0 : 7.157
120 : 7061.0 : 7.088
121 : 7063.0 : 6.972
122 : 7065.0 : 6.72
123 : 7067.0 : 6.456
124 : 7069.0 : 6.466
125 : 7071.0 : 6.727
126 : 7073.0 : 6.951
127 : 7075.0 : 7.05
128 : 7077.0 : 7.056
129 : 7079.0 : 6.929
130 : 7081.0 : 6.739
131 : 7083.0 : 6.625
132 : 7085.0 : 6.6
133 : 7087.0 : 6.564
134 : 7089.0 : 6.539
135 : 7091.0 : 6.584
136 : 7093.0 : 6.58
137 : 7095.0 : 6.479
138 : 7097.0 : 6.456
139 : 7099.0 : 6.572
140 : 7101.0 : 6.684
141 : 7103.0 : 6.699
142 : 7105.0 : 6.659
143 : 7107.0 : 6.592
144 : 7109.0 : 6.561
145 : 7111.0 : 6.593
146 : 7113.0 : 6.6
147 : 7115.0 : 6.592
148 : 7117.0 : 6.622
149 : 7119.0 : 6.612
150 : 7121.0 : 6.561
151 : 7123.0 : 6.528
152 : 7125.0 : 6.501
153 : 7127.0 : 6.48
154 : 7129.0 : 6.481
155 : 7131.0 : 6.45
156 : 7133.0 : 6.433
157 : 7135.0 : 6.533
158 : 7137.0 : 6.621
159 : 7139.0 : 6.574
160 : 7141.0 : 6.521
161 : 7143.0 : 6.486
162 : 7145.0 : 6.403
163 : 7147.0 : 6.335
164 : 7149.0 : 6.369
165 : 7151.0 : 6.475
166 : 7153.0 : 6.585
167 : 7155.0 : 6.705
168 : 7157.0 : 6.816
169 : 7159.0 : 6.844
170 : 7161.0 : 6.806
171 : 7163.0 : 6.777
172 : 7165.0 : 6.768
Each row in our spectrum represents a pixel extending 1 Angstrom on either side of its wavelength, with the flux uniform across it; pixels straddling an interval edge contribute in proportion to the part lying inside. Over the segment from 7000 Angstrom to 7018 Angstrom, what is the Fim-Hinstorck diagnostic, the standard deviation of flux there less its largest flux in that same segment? -7.1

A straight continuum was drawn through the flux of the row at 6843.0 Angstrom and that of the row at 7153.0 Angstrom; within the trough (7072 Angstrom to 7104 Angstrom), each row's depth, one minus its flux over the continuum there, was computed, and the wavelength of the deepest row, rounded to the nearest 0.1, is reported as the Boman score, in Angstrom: 7097.0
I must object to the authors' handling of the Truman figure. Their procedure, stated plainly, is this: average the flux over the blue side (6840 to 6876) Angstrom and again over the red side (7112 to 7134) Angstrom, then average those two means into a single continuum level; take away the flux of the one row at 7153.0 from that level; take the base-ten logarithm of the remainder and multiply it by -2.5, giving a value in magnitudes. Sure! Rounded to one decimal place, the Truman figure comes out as 1.5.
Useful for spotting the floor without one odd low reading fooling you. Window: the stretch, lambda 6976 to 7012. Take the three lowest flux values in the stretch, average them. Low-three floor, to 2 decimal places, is 6.86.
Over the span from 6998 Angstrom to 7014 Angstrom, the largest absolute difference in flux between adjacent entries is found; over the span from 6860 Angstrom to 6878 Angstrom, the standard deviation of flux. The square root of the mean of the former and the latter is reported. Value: 0.43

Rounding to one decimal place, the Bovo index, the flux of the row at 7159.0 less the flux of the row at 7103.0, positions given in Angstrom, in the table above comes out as 0.1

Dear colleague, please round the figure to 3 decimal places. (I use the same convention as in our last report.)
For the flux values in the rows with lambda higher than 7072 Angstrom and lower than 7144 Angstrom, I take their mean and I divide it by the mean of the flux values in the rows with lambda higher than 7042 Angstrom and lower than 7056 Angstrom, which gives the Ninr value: 0.904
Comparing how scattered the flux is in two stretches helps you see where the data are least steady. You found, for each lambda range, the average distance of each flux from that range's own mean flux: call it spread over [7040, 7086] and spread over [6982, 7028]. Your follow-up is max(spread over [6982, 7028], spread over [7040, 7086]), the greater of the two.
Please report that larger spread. 0.26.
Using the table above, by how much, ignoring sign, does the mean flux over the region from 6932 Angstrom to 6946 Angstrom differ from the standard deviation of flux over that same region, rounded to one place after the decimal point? 6.5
